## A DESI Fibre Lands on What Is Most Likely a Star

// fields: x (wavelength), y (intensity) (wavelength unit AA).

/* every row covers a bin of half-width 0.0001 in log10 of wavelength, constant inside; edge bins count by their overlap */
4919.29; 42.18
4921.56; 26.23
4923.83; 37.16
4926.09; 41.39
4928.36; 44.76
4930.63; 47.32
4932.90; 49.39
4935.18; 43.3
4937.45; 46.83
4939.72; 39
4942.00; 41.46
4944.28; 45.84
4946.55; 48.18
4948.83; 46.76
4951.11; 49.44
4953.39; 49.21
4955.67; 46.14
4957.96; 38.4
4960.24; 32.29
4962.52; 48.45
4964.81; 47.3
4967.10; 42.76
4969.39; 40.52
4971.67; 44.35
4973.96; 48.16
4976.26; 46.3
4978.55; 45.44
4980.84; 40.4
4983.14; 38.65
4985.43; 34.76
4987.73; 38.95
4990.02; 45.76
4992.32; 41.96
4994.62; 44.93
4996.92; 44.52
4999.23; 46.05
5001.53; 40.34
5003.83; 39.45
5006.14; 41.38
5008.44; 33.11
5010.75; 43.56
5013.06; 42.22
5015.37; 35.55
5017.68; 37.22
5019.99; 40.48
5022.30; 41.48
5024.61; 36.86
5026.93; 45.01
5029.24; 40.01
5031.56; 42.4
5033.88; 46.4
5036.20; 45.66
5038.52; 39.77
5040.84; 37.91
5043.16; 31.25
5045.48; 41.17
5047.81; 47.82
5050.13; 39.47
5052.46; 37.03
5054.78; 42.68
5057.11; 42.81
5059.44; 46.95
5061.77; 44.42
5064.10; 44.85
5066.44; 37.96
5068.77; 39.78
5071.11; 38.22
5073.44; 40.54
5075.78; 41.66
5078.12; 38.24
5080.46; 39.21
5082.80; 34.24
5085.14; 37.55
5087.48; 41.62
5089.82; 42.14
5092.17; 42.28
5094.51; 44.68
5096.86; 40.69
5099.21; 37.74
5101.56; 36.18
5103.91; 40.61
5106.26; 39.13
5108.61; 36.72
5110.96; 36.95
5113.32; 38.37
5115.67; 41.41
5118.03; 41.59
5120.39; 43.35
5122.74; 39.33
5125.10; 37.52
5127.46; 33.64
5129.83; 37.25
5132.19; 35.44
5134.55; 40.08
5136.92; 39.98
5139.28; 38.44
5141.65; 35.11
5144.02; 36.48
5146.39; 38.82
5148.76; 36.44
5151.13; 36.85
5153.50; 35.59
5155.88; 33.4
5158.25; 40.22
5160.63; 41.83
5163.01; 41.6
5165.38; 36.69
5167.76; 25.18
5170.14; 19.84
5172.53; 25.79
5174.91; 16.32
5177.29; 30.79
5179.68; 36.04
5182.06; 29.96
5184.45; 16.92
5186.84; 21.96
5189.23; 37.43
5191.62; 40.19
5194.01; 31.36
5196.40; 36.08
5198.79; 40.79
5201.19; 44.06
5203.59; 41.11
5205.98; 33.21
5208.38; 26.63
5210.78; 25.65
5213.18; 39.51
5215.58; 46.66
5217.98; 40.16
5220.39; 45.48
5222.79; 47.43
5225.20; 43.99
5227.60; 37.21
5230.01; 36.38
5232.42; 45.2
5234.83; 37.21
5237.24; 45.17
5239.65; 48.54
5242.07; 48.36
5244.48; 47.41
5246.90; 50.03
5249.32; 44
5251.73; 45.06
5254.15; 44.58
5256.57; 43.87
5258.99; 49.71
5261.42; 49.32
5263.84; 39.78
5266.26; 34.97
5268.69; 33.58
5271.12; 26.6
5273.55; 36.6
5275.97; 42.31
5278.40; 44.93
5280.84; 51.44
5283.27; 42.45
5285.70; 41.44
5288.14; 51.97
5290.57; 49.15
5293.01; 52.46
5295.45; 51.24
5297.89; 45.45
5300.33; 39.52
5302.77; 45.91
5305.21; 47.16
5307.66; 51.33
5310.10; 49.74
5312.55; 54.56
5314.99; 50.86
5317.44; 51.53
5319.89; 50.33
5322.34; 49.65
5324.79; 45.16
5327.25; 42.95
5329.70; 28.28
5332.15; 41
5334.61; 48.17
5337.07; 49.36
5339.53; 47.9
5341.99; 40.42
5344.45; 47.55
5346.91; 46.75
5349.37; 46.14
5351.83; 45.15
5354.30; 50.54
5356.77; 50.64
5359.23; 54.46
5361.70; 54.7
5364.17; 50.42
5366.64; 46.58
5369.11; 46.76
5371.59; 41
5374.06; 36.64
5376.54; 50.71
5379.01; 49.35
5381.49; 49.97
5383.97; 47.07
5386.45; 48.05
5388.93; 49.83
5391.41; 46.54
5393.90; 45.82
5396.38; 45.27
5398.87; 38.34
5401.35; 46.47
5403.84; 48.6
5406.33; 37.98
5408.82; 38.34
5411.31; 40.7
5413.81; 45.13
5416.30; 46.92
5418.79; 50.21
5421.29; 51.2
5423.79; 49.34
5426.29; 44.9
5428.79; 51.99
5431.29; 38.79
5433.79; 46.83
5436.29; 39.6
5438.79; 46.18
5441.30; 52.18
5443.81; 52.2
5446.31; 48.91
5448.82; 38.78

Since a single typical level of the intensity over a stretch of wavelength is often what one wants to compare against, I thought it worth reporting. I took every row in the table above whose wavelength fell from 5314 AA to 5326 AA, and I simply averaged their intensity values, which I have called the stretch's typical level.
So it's 49.5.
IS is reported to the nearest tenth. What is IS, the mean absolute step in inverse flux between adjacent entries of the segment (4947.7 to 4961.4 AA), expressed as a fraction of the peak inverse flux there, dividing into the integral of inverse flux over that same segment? 4.2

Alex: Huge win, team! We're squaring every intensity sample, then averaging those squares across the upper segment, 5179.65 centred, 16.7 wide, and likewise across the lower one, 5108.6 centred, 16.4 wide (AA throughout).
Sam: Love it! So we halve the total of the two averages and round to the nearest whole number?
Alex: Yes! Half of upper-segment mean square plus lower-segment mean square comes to 1088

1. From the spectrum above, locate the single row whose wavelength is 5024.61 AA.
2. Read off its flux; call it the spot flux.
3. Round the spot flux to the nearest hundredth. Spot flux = 36.86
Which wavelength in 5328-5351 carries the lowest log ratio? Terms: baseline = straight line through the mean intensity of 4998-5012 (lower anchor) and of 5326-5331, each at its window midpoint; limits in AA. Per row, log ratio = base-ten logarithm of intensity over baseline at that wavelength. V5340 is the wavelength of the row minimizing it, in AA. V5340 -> 5329.70 AA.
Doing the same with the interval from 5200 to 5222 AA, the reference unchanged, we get 5210.78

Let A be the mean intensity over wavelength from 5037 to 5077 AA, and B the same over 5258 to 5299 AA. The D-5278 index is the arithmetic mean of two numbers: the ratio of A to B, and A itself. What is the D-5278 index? 20.9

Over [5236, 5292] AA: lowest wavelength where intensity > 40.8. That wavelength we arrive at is 5237.24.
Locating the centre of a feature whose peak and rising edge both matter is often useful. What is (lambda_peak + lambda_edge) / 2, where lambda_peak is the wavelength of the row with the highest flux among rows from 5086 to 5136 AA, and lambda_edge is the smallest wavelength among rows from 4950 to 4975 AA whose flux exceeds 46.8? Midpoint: 5022.8 AA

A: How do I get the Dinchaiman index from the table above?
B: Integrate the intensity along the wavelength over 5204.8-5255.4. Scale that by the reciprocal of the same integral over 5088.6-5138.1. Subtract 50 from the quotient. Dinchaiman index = -48.9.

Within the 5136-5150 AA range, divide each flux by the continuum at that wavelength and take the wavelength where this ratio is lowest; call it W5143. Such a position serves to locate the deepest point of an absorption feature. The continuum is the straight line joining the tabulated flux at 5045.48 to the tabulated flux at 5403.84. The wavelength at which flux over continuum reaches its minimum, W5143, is 5141.65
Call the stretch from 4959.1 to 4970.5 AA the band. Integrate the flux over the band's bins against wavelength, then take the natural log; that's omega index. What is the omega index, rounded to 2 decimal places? 6.18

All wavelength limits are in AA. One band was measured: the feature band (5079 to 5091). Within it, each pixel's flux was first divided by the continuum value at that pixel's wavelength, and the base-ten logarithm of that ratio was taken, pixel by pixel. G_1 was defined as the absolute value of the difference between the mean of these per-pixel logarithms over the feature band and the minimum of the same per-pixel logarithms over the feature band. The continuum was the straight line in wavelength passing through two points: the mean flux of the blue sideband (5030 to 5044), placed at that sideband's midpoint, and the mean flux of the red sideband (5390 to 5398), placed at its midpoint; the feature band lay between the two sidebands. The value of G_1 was 0.054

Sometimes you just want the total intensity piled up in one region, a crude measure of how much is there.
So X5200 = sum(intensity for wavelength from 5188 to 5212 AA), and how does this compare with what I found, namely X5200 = 357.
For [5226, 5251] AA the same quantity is 440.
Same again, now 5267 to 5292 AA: 420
